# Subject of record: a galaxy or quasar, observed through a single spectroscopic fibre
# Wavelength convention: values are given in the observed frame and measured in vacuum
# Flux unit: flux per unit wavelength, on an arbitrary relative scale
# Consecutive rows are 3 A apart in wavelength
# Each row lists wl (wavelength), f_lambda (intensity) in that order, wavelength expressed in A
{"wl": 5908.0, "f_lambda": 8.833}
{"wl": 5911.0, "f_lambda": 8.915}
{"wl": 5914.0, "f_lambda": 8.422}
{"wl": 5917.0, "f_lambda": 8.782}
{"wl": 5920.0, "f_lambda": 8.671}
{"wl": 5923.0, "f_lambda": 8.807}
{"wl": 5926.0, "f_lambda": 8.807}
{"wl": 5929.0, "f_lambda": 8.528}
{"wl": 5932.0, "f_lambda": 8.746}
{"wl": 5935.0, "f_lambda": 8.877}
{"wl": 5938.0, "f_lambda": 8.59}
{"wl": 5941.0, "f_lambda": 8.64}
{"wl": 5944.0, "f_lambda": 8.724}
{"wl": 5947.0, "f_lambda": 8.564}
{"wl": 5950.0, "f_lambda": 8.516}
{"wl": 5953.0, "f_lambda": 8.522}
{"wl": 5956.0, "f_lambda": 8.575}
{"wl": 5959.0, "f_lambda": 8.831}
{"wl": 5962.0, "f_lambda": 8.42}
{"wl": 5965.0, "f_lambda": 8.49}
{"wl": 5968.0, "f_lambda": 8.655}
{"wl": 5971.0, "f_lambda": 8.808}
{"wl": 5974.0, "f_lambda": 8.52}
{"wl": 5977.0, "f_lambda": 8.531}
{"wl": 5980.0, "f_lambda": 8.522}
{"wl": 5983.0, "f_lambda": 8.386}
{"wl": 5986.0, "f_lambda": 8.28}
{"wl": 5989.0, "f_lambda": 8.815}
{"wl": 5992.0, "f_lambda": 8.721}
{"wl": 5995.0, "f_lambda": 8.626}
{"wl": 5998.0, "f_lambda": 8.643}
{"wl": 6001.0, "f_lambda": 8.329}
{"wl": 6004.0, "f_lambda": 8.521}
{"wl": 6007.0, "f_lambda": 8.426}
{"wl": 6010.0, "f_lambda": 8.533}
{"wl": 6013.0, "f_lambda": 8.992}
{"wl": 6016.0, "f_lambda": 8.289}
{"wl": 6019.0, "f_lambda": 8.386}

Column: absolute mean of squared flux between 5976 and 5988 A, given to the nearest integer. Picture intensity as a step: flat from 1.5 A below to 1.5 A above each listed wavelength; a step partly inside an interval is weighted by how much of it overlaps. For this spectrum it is 71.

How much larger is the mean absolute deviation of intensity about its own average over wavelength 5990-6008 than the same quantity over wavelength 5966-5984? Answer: 0.01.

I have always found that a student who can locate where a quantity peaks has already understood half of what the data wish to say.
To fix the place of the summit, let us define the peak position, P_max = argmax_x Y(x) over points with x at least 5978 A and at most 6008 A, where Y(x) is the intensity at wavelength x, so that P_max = 5989.0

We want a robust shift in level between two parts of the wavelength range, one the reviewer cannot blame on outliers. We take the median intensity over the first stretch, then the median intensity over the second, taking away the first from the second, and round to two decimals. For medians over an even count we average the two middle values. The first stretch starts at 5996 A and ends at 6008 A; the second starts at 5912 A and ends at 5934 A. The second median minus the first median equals 0.27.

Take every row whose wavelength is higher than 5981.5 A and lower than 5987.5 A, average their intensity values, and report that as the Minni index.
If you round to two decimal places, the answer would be 8.33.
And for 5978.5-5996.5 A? 8.56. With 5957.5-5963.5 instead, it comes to 8.63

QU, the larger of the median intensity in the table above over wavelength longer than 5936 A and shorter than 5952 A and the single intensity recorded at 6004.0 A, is 8.59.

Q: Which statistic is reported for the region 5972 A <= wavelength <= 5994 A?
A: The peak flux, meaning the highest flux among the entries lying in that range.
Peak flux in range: 8.815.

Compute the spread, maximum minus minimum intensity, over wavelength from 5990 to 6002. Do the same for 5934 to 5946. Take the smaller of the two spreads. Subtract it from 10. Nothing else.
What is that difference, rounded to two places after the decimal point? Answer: 9.71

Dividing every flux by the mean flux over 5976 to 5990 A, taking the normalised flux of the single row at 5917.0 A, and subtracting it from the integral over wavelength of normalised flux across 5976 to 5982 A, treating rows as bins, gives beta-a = 4.98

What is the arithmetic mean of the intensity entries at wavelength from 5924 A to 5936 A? 8.74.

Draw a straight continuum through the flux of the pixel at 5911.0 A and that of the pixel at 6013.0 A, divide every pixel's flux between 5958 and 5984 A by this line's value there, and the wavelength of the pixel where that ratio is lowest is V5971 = 5983.0 A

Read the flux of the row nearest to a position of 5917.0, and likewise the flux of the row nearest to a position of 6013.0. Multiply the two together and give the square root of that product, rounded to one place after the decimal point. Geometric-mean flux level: 8.9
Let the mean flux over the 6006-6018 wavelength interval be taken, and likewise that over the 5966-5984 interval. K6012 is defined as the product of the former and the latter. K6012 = 73.4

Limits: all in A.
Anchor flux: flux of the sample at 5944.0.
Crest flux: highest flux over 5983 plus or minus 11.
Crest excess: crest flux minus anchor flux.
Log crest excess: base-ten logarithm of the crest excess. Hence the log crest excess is -1.04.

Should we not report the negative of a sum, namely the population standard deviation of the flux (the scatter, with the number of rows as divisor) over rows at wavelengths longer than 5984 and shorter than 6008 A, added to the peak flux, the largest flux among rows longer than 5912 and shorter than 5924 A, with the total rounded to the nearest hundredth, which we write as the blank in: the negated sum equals -8.98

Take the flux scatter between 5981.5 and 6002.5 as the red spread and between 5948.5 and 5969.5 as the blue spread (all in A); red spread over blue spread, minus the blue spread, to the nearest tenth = 1.4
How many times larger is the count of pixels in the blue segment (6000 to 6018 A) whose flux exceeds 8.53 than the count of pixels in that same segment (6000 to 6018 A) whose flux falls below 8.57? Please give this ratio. 0.4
